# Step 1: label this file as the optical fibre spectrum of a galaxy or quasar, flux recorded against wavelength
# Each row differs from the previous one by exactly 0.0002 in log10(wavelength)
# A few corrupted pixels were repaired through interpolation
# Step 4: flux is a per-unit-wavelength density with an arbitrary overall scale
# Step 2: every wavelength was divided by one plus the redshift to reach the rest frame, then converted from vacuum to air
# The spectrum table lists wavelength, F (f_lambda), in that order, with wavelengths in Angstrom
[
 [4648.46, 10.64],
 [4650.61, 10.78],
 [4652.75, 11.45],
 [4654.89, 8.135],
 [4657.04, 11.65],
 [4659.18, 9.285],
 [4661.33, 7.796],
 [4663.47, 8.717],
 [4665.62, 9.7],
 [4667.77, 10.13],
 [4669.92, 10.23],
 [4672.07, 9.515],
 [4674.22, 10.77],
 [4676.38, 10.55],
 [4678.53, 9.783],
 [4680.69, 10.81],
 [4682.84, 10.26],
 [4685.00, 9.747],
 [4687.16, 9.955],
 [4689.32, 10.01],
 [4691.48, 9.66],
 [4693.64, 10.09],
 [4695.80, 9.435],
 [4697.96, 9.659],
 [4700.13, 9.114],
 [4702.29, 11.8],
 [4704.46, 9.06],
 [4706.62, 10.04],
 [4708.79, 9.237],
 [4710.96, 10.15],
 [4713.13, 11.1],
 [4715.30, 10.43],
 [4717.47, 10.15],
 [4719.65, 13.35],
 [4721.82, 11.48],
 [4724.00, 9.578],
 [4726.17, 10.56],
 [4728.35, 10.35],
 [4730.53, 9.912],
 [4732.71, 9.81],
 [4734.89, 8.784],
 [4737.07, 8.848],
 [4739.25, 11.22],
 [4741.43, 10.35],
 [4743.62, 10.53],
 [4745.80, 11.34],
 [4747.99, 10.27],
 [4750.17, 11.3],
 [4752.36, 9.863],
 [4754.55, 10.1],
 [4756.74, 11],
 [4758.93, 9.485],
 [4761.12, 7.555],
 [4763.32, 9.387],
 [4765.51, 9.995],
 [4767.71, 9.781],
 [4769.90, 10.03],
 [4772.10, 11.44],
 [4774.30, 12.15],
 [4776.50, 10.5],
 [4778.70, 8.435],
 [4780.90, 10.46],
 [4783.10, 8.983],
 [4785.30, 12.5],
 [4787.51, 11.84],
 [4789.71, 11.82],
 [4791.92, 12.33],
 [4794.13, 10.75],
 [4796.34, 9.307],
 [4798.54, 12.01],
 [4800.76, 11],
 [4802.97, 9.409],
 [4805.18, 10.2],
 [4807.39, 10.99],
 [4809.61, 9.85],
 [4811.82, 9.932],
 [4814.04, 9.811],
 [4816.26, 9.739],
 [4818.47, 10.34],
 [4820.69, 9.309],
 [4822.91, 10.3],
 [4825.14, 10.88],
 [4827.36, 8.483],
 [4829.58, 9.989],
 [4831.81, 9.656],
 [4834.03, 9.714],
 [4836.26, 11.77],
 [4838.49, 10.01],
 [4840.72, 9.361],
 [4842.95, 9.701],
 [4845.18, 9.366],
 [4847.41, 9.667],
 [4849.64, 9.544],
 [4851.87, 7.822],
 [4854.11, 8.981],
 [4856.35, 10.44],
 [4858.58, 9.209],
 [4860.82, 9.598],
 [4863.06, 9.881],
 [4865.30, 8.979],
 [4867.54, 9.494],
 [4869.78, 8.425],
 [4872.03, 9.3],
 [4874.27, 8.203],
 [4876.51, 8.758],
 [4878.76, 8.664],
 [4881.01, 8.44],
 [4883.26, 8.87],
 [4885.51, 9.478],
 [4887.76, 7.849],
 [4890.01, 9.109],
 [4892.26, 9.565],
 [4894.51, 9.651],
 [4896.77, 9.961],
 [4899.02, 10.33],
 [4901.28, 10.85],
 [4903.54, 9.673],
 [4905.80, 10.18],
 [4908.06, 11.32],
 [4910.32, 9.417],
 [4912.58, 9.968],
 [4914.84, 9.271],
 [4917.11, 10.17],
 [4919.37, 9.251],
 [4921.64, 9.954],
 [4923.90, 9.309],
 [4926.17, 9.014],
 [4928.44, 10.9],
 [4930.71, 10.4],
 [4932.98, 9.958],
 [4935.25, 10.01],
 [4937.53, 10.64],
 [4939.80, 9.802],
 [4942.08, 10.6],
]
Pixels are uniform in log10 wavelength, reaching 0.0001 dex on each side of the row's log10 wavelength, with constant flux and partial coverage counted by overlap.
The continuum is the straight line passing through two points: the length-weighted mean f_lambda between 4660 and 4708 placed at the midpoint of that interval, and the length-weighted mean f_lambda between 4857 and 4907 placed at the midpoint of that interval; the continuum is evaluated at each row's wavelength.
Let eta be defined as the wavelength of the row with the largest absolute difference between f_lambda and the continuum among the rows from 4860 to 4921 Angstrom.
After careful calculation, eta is 4908.06 Angstrom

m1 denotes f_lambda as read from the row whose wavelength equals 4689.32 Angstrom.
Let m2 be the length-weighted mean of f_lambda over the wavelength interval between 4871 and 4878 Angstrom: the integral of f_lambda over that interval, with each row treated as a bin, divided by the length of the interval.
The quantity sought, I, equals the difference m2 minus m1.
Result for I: -1.3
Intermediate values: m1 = 10.01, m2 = 8.7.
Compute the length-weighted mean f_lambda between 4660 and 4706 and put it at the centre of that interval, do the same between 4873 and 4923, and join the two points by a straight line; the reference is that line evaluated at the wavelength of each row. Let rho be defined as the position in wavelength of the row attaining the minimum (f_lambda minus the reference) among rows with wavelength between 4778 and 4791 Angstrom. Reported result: 4778.70 Angstrom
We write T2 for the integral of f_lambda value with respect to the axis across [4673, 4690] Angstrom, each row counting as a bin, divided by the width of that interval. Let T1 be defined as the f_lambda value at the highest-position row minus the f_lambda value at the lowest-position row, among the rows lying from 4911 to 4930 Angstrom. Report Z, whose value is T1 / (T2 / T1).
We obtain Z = 0.08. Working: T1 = 0.9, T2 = 10.2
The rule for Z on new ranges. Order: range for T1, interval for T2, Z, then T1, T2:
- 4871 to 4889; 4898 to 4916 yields 0.21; -1.5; 10.1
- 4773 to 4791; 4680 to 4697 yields 0.01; -0.3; 10.0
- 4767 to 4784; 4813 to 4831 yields 0.06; -0.8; 9.9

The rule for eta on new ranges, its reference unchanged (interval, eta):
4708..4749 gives 4719.65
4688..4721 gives 4719.65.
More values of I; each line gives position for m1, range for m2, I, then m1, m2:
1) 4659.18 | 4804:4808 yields 1.3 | 9.285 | 10.5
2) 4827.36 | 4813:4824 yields 1.4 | 8.483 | 9.9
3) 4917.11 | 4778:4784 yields -0.8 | 10.17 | 9.4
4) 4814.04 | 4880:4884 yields -1.2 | 9.811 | 8.6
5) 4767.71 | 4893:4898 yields 0.0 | 9.781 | 9.8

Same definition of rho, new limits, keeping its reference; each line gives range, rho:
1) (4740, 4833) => 4761.12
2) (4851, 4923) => 4851.87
